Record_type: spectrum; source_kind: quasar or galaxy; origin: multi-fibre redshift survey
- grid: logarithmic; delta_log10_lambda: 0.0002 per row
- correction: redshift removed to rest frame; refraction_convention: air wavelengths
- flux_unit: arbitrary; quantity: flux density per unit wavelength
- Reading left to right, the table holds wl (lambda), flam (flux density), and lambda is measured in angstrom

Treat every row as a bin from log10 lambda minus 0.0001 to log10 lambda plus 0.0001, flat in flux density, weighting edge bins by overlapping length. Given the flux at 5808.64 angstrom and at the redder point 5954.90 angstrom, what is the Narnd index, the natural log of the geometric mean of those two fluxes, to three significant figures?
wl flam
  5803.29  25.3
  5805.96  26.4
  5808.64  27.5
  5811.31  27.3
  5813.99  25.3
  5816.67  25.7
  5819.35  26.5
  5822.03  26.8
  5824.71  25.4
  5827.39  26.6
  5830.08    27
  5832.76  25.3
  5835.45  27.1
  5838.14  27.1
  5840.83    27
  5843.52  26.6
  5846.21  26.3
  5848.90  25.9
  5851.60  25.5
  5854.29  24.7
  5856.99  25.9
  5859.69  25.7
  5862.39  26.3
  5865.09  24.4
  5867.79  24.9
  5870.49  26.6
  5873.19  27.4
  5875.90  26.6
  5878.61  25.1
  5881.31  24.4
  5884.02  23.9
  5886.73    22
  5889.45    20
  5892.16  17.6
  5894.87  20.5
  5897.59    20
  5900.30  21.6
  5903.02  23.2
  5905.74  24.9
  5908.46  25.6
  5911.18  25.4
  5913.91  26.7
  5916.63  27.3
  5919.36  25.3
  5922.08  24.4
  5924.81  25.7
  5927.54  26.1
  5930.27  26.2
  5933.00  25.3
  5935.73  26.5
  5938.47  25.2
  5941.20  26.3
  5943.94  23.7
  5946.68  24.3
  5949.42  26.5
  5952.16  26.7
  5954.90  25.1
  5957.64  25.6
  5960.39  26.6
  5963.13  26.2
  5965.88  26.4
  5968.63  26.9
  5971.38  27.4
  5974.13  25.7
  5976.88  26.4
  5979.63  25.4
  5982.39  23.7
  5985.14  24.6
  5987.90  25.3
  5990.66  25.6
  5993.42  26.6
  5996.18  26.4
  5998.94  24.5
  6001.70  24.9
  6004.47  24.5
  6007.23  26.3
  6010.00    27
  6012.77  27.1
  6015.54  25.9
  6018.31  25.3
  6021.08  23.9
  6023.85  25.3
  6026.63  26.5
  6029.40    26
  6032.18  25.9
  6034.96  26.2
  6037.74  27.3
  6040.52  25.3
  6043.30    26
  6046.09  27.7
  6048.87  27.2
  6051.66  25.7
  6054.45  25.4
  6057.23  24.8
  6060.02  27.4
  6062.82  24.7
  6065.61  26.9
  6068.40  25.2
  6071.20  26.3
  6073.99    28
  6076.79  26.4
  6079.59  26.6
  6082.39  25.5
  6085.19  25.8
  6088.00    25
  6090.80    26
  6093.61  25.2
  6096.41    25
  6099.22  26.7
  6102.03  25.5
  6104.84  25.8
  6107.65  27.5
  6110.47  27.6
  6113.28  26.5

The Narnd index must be 3.27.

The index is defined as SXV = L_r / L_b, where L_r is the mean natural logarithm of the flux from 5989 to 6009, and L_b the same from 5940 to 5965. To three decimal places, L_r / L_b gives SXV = 0.999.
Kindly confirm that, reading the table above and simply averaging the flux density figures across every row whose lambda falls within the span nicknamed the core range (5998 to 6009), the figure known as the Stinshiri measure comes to 25.1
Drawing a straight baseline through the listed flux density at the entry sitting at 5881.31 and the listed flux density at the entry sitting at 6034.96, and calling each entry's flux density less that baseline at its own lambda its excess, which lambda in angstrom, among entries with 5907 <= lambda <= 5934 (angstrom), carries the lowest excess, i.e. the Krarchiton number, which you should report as 5922.08 angstrom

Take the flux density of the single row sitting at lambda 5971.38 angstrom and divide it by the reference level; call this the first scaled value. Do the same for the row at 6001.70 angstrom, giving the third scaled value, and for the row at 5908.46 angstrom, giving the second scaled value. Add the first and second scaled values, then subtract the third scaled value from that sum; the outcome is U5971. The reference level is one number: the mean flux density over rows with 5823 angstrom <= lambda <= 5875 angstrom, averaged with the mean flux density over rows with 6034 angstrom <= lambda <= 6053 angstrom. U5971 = 1.07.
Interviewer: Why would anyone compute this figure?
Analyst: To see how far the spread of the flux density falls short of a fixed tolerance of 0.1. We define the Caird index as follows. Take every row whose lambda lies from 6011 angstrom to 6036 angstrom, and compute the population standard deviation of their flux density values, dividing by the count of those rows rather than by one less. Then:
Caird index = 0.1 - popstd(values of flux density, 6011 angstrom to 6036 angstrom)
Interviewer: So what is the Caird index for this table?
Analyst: -0.75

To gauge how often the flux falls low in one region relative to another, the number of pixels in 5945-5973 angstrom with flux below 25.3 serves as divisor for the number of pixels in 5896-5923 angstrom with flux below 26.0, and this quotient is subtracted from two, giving -2.0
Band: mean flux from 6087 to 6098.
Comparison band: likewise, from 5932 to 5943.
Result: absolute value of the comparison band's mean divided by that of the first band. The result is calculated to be 1.02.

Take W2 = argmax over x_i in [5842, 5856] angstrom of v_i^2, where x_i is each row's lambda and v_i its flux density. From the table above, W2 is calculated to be 5843.52 angstrom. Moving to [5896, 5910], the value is 5908.46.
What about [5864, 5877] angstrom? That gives 5873.19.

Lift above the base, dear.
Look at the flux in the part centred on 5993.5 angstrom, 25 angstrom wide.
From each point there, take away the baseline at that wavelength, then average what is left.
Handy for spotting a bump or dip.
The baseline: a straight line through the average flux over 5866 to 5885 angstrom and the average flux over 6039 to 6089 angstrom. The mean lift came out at -0.78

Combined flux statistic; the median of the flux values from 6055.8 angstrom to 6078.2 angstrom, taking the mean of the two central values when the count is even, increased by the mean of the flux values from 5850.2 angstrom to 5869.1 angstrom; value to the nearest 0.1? 51.7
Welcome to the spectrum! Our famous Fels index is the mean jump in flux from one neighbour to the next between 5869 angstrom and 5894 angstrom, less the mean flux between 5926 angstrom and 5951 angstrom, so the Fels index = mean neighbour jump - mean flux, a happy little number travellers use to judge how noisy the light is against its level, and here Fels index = -24.2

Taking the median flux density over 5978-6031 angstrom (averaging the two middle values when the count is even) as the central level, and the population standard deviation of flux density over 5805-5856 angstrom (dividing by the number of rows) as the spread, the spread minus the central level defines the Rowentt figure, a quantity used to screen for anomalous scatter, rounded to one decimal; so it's -24.6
